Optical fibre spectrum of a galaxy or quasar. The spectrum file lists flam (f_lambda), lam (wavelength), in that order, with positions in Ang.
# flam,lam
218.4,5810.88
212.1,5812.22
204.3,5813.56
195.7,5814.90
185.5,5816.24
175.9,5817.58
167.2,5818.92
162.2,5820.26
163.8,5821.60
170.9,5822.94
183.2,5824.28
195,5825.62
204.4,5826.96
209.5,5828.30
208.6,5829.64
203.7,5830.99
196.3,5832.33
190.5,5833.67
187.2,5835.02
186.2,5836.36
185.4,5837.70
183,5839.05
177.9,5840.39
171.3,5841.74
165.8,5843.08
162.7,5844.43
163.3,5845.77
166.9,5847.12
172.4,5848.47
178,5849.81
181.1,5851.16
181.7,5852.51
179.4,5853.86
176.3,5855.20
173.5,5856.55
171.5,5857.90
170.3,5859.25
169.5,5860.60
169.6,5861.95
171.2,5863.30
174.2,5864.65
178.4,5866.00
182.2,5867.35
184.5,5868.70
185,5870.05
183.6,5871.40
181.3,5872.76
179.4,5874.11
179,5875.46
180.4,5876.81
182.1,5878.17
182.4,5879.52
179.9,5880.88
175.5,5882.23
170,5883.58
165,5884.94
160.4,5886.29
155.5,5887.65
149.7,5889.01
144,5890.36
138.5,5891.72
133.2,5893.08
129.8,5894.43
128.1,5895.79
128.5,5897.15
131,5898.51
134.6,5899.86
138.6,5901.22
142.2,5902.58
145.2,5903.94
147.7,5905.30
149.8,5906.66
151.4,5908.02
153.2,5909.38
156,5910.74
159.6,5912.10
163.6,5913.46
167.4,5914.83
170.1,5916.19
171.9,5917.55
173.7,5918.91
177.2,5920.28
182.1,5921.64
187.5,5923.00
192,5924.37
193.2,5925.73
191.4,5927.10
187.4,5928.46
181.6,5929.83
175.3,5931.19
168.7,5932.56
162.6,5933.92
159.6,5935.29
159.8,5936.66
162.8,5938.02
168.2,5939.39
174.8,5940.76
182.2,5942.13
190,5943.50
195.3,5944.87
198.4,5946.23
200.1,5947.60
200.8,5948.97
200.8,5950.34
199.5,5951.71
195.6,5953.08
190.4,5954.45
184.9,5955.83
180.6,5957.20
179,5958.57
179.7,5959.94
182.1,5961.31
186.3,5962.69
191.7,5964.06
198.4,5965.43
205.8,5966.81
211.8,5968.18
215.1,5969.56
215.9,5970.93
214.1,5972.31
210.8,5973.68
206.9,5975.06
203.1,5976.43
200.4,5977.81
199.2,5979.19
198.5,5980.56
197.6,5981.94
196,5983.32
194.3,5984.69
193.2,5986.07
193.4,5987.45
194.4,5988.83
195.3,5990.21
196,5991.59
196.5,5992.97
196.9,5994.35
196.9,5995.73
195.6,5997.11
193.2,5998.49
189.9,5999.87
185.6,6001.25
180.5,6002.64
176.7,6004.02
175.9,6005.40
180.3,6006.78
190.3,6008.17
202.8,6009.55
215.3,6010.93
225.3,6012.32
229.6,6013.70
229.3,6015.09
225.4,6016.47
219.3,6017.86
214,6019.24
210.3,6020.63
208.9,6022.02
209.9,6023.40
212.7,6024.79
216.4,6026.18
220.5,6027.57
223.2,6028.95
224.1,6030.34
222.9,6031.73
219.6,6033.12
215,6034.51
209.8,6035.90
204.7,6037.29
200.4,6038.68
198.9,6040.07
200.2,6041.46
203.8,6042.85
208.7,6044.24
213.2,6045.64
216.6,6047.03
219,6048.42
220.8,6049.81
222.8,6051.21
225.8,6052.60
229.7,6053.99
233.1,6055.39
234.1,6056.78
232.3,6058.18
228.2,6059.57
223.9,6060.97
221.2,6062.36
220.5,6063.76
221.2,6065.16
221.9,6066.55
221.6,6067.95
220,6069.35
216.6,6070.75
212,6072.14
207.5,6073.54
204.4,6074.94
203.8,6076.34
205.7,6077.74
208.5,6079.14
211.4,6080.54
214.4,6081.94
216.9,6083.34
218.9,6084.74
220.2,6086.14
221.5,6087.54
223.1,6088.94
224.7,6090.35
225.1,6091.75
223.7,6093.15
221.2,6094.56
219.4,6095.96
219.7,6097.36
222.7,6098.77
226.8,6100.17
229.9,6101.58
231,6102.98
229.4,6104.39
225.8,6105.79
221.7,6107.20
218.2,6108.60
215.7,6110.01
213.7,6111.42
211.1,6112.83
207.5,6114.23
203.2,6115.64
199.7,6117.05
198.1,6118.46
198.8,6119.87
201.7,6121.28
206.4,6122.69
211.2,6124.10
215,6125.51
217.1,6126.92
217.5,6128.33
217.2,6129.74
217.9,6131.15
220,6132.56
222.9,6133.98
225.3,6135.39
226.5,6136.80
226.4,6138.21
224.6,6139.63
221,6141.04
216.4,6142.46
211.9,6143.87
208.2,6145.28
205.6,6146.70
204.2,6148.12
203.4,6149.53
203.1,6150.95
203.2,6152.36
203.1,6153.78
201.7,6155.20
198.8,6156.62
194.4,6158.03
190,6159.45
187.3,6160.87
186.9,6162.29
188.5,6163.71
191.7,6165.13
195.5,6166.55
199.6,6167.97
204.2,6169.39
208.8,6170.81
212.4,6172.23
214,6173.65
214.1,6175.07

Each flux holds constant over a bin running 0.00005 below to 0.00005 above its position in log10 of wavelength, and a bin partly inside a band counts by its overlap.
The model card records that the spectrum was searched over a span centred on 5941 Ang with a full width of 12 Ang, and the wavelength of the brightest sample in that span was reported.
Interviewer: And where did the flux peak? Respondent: 5946.23 Ang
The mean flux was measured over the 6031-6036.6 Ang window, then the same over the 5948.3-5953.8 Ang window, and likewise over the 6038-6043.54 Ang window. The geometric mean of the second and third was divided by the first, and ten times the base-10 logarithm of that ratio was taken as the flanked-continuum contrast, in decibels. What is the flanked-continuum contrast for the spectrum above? -0.35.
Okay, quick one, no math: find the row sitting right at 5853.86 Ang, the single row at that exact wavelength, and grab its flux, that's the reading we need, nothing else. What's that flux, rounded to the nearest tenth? 179.4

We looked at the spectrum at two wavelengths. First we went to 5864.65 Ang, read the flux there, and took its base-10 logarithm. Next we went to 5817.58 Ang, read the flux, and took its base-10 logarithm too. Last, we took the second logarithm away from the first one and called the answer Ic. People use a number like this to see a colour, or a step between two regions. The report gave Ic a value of 0.00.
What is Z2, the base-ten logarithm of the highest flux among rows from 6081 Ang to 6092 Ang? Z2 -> 2.35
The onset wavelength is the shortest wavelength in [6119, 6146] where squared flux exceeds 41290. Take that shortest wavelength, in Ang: 6122.69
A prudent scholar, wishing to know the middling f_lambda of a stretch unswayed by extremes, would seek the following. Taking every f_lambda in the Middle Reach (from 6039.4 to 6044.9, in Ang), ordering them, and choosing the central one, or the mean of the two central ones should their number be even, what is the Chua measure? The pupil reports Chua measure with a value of 202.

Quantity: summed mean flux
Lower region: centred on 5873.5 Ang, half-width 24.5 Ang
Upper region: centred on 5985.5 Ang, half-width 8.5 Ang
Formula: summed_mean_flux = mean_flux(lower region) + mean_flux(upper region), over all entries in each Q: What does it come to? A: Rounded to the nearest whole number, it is 364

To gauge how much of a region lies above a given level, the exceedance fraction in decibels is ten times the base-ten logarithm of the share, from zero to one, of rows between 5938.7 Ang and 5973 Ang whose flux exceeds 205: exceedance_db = -7.0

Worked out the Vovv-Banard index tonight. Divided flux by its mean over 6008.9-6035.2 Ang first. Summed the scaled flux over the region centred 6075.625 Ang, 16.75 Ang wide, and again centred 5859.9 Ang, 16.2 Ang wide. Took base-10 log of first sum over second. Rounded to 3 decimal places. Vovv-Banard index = 0.084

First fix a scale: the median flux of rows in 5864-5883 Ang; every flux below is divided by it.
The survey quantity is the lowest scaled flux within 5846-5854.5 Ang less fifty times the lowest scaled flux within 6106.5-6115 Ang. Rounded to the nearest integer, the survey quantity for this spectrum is -56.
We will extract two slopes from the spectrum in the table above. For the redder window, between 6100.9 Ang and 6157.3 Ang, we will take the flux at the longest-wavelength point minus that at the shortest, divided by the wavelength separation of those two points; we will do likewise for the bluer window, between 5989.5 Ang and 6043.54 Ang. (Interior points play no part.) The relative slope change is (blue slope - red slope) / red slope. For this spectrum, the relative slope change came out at -1.3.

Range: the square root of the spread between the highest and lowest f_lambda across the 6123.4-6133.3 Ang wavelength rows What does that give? 3.0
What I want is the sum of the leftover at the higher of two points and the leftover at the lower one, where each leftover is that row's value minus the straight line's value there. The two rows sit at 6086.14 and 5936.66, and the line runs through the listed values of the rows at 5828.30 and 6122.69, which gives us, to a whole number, -35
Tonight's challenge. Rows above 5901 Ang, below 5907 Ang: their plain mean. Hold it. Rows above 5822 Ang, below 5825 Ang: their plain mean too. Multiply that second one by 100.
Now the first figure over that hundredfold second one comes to 0.0082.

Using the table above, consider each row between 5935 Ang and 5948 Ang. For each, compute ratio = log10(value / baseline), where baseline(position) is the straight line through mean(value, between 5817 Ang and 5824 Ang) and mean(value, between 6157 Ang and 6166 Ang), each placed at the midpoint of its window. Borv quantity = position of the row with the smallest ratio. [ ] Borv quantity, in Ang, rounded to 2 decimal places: 5935.29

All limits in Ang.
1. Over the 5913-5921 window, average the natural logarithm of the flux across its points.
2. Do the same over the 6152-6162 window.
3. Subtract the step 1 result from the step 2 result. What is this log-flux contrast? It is 0.14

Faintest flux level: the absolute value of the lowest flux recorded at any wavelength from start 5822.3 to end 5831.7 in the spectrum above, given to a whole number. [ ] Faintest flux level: 171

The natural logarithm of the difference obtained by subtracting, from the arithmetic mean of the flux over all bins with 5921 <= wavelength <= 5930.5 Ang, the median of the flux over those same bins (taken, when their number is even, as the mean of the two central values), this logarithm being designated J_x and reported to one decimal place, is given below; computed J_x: -1.0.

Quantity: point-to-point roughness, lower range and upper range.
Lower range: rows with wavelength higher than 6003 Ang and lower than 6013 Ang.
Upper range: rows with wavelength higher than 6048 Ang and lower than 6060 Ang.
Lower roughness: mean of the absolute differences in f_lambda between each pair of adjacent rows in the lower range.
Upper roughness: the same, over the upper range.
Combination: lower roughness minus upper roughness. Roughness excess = 5.7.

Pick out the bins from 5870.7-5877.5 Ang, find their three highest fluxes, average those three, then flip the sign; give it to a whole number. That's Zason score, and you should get -182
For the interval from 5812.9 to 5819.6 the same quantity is -195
